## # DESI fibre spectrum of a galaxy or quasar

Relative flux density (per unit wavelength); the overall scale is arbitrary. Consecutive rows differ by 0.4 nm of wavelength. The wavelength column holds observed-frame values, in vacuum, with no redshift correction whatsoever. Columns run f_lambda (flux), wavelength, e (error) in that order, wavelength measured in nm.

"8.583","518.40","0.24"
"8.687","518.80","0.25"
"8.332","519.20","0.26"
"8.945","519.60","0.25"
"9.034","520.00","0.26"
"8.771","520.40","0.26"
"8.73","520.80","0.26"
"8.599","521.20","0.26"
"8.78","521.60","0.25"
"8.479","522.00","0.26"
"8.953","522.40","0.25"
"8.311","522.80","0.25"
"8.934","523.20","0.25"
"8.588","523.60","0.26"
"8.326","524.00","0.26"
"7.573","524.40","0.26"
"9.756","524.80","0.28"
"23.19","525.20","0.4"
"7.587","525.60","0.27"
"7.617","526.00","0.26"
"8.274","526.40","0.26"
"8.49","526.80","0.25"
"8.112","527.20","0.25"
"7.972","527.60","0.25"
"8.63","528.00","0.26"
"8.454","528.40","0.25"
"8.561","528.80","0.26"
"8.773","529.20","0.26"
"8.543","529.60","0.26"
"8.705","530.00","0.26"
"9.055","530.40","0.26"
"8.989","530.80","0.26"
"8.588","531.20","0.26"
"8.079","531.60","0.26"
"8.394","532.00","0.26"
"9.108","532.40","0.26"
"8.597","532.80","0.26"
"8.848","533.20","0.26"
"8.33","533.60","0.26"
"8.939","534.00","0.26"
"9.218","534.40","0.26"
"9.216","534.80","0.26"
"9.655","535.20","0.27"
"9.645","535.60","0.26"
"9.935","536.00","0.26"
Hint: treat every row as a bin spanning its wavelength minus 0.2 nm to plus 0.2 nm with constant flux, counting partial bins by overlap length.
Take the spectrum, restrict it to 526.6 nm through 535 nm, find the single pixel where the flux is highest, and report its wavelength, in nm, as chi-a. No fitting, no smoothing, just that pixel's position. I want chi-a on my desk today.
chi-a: 534.40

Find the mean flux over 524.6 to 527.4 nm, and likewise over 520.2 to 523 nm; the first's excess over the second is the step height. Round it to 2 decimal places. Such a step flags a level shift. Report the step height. 1.77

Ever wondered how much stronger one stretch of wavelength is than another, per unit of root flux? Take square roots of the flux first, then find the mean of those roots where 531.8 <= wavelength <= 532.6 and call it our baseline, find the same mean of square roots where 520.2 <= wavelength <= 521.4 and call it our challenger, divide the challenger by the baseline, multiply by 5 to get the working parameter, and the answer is 4.99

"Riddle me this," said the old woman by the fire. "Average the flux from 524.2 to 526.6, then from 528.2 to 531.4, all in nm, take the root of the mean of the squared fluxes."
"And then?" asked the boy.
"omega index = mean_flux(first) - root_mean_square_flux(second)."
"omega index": 2.0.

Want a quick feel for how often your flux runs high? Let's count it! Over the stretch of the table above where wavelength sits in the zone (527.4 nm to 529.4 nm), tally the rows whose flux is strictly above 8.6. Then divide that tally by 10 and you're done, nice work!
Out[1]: 0.20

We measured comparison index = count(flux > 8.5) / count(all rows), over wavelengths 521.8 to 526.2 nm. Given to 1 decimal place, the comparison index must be 0.5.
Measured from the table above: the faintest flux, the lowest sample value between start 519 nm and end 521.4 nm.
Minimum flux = 8.332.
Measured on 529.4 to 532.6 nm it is 8.079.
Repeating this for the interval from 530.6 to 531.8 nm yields 8.079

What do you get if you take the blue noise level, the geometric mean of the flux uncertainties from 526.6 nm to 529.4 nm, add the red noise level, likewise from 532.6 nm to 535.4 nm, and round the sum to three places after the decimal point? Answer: 0.516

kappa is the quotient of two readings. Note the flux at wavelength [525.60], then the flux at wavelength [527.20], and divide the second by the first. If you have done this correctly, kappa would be 1.07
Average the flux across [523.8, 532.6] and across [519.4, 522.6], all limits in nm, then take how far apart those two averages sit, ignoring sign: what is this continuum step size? 0.34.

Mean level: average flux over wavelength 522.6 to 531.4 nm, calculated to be 9.1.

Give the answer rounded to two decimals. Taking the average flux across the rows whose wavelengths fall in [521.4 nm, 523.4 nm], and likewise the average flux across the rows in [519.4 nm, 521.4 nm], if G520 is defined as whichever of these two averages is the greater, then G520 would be 8.82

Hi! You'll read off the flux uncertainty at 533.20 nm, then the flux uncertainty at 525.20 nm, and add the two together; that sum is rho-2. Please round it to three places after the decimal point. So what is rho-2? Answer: 0.660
